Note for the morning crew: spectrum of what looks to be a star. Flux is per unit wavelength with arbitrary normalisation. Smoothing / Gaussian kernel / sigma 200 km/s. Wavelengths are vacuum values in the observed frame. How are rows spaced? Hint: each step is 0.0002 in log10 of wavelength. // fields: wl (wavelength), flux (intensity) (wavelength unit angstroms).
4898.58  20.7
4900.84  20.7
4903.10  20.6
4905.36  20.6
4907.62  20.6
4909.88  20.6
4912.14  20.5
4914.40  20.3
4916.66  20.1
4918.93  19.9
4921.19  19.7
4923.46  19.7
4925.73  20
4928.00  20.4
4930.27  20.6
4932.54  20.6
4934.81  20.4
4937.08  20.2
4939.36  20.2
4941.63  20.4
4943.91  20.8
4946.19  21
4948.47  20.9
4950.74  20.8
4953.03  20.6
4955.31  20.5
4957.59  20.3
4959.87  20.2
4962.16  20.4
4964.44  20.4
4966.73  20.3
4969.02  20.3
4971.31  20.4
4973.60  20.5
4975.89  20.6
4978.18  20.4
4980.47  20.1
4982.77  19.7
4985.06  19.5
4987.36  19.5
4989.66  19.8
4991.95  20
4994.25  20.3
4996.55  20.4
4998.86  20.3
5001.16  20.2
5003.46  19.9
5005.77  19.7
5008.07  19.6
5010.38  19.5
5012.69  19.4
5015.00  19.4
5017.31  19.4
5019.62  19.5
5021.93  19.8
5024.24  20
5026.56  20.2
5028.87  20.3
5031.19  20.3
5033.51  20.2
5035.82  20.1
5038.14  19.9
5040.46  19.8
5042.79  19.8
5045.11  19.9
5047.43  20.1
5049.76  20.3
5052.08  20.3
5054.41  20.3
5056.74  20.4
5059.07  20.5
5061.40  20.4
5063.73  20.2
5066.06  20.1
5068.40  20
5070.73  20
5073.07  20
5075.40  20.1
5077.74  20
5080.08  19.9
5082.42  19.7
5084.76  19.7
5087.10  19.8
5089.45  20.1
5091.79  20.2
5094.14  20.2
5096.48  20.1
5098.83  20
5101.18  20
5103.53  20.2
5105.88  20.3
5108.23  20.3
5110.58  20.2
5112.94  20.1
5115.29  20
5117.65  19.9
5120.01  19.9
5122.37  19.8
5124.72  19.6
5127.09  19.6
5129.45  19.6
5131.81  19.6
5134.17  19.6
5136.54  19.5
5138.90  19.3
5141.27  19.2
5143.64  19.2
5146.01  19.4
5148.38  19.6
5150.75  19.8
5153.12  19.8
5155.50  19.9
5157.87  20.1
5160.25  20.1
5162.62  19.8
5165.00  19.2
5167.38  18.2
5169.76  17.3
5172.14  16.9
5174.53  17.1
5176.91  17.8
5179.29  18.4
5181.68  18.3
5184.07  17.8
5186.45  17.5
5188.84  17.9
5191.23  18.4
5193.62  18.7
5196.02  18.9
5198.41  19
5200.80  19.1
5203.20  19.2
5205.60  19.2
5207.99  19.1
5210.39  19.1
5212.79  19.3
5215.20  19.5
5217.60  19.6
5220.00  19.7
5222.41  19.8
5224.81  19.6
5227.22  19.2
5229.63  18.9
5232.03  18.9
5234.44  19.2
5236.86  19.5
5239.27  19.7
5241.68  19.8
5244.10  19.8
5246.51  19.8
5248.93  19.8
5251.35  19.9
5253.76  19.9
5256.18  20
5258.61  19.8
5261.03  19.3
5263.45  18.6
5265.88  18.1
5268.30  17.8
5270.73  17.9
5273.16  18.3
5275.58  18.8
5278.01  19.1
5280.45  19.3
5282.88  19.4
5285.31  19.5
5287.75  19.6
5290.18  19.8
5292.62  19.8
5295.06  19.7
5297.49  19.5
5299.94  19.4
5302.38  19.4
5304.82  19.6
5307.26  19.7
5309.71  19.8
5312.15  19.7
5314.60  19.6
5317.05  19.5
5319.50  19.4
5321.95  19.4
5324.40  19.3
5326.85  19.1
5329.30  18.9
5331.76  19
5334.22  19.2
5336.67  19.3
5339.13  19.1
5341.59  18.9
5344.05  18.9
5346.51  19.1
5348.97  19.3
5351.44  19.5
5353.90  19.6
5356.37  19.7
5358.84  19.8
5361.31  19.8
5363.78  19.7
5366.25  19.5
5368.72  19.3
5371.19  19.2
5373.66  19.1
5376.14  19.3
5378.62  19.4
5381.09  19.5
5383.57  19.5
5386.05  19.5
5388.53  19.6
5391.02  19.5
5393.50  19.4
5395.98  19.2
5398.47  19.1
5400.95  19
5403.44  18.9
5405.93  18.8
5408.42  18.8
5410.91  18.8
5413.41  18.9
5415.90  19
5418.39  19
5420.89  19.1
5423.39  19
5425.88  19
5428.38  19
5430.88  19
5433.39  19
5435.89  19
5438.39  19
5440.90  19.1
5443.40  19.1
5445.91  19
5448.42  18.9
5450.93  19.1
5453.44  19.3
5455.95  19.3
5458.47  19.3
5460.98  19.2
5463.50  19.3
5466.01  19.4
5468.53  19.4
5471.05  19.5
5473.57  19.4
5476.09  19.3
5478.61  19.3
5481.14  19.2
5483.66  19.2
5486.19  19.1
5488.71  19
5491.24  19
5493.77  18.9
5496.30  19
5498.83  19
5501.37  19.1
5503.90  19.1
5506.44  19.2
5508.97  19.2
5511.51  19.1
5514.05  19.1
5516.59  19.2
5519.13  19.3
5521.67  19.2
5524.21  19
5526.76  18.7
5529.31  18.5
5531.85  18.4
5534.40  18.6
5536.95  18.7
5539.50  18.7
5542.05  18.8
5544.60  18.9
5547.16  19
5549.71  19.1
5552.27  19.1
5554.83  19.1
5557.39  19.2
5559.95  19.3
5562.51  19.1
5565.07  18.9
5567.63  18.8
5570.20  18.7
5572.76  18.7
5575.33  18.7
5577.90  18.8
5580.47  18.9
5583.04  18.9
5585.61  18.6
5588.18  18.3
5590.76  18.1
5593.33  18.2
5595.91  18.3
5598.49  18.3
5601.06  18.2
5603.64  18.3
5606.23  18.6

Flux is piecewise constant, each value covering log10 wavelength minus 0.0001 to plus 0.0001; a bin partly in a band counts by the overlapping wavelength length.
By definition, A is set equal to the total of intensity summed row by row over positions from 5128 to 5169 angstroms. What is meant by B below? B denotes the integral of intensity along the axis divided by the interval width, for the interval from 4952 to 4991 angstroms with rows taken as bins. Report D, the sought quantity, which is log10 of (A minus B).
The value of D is 2.49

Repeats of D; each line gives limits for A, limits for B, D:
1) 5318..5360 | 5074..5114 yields 2.49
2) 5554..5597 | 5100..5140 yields 2.48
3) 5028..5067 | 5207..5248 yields 2.51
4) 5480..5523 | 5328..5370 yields 2.49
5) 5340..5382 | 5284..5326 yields 2.49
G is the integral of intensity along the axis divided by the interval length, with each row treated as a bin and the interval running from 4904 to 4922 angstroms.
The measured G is 20.3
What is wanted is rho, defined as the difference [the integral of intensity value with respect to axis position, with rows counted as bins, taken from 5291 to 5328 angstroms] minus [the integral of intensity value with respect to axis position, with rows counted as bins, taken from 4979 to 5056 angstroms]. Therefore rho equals -812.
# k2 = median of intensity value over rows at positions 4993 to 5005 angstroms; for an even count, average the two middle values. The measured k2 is 20.3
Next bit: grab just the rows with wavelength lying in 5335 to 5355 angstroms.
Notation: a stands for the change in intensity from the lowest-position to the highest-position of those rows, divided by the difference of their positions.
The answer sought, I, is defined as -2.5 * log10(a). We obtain 4.4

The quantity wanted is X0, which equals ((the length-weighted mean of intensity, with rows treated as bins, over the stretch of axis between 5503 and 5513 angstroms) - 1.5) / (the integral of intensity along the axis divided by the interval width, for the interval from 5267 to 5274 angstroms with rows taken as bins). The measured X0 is 0.98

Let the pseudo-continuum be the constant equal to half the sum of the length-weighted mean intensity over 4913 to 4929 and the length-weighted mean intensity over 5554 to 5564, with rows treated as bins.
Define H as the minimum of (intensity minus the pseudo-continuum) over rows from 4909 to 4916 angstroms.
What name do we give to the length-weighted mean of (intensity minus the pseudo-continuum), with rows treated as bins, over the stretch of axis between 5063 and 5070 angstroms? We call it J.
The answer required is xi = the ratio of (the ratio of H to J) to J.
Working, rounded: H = 0.7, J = 0.5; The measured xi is 3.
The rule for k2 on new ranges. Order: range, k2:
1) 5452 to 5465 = 19.3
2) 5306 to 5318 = 19.7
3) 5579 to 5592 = 18.6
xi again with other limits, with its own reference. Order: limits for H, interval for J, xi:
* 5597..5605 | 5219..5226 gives -134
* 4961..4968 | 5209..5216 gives 7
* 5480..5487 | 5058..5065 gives -1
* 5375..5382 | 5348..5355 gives -18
